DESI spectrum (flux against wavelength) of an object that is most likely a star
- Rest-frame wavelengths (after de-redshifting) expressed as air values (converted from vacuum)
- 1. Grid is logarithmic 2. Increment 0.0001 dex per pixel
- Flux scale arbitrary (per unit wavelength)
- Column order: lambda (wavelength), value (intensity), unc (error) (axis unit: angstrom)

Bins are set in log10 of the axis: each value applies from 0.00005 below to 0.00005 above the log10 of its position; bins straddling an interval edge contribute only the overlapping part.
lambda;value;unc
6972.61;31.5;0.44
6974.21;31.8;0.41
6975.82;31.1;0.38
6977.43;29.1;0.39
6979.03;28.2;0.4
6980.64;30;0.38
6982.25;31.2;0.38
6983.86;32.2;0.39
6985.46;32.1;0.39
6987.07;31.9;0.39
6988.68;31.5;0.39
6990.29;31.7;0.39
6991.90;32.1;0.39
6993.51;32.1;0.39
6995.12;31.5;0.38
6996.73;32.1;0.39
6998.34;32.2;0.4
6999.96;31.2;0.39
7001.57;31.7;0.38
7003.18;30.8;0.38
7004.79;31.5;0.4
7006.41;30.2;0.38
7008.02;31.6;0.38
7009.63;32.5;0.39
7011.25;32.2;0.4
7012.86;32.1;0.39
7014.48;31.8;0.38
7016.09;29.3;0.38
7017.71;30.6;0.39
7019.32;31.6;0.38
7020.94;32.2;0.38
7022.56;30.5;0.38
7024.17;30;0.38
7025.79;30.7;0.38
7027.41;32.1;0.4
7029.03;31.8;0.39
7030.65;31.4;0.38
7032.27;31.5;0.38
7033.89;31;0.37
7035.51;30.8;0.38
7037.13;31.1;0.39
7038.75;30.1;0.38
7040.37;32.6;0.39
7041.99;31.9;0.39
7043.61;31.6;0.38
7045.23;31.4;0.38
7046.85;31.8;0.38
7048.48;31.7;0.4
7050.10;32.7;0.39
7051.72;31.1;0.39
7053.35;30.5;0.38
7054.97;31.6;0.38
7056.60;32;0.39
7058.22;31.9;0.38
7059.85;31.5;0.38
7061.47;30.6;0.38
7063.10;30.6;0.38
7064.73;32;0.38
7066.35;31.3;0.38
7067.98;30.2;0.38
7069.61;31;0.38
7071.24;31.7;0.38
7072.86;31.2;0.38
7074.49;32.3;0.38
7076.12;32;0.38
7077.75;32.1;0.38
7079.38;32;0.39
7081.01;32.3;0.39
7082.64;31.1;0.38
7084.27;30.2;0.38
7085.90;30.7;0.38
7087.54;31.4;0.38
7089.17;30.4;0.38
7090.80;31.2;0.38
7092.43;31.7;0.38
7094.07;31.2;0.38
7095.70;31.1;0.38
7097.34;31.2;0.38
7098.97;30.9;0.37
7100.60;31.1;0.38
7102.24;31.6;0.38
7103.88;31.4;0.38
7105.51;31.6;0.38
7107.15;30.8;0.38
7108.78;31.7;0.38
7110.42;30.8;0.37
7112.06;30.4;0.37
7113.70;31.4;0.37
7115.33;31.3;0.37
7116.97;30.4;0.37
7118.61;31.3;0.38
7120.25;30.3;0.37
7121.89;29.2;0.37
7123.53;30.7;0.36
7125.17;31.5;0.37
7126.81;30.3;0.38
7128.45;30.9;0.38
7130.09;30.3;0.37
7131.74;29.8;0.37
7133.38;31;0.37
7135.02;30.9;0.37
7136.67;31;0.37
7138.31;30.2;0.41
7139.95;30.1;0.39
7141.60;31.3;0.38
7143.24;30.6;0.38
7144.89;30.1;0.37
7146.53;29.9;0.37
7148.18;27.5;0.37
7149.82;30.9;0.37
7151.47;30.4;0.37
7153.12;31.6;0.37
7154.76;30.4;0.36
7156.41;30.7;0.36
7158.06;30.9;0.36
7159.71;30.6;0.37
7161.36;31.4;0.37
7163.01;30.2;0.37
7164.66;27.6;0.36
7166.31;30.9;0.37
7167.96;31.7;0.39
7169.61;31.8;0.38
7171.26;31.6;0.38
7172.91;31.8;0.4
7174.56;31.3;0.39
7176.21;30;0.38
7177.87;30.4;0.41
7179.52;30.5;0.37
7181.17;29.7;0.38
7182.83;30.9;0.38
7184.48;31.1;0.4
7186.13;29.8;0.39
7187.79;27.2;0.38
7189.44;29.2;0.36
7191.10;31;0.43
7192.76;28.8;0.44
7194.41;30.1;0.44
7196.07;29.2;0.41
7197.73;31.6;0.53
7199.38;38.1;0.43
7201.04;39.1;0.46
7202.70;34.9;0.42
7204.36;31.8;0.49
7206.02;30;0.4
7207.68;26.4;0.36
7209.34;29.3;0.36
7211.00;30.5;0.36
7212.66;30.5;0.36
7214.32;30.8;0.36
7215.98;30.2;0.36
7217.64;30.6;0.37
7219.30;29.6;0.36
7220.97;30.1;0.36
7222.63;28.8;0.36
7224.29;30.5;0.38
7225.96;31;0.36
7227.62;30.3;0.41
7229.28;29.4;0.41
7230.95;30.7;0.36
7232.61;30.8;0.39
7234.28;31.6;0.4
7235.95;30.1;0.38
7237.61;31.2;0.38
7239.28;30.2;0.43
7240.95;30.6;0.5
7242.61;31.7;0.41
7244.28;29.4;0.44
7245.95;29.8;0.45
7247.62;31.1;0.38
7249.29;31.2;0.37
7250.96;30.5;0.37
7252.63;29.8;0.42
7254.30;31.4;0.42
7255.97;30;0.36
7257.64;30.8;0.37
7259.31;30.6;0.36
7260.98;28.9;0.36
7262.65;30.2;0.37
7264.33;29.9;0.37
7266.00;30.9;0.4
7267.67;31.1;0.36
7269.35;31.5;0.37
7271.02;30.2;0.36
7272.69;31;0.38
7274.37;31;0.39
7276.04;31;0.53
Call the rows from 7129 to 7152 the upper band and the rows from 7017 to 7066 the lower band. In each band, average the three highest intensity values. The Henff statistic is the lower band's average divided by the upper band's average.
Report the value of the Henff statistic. 1.045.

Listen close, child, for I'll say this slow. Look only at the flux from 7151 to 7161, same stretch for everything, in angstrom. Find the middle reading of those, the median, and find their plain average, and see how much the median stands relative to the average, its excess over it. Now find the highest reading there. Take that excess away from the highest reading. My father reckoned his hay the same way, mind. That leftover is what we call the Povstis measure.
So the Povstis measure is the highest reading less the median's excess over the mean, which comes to 31.7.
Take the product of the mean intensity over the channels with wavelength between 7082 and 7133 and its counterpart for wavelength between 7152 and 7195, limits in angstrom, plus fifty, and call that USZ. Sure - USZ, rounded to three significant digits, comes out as 990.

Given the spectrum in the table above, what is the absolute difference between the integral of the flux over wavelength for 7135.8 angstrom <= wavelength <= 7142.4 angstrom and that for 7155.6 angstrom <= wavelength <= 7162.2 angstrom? 2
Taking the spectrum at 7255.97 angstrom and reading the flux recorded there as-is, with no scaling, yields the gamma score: 30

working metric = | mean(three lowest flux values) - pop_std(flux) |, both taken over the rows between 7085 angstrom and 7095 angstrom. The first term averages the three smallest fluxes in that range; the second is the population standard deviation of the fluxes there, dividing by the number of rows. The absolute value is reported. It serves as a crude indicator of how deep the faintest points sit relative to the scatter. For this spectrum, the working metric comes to 30.3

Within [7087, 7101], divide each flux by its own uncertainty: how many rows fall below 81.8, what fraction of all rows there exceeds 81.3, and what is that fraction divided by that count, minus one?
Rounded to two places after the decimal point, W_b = -0.11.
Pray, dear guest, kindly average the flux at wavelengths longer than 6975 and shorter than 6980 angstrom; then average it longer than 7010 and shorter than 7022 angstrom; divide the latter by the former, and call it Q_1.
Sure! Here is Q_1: 1.07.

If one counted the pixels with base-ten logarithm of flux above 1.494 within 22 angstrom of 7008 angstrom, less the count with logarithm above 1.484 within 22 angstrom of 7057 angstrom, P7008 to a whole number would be -5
